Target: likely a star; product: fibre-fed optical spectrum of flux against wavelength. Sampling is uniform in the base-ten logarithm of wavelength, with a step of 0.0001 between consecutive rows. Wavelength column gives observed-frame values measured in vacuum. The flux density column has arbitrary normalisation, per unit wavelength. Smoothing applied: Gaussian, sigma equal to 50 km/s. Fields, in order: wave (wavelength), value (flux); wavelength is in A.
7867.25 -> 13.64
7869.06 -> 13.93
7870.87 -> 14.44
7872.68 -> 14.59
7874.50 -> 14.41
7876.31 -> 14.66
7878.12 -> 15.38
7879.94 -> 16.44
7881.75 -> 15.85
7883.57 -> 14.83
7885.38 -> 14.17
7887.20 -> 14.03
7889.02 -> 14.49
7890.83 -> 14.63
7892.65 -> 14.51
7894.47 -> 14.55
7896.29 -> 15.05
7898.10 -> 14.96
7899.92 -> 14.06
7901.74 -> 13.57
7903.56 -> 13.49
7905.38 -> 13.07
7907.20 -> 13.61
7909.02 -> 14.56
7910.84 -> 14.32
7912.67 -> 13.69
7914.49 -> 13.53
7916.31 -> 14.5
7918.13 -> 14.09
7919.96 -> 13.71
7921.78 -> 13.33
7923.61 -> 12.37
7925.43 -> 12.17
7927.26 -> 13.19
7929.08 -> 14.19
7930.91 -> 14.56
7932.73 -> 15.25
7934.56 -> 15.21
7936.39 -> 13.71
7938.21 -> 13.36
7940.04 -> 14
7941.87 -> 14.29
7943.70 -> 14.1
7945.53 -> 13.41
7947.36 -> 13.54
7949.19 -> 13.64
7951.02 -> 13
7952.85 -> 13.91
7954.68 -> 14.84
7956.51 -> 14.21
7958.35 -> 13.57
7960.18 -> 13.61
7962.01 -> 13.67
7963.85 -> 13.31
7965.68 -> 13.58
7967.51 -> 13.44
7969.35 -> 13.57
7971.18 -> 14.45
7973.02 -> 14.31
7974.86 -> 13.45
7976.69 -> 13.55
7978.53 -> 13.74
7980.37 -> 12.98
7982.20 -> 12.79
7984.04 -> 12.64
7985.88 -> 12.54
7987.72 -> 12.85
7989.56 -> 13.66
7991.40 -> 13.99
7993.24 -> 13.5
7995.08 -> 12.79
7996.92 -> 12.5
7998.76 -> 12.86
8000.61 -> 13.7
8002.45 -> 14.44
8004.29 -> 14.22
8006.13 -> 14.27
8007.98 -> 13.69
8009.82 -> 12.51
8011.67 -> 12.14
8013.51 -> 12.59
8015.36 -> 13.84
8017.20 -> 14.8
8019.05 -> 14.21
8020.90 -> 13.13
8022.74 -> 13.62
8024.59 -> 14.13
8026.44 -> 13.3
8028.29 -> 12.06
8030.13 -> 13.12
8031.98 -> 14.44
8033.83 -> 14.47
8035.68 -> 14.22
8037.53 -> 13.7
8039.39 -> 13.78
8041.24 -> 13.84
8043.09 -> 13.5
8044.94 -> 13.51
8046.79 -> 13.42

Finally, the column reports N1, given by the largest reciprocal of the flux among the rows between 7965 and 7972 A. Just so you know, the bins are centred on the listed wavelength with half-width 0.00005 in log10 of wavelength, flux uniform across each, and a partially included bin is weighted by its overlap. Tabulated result 0.0744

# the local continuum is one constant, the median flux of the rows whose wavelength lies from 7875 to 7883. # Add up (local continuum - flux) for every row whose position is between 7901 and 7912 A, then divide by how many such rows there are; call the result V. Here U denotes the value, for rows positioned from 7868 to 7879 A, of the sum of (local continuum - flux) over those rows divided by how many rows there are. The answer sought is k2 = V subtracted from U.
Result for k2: -0.8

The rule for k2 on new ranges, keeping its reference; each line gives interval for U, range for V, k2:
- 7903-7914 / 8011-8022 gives -0.3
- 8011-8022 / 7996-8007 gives 0.2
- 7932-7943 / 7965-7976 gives -0.5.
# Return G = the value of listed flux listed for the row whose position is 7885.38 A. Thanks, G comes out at 14.17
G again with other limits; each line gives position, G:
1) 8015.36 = 13.84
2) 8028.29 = 12.06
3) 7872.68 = 14.59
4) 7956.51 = 14.21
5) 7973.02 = 14.31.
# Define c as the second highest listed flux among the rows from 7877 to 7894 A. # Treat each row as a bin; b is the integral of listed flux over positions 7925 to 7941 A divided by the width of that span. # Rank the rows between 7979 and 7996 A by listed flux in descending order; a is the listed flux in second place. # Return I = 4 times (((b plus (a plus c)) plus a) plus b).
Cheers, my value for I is 285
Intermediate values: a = 13.66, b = 14.0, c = 15.85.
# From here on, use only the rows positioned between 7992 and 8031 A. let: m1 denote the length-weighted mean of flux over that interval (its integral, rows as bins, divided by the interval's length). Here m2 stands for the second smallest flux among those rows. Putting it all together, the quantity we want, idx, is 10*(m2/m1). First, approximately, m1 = 13.4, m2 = 12.14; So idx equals 9.05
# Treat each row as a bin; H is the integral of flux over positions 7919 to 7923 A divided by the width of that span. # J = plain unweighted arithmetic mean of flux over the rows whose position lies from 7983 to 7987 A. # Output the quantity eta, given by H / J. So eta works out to 1.07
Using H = 13.4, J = 12.6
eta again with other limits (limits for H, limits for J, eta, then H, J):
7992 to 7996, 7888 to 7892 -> 0.91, 13.2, 14.6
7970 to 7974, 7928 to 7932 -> 0.99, 14.3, 14.4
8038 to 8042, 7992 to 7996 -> 1.05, 13.8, 13.1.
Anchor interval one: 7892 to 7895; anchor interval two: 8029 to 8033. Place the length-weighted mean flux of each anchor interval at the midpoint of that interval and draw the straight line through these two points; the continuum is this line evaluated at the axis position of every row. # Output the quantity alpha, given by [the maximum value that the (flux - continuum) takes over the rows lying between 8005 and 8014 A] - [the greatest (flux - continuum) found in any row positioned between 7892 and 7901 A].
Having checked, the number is -0.2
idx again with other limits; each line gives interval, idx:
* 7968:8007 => 9.31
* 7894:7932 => 8.94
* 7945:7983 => 9.51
